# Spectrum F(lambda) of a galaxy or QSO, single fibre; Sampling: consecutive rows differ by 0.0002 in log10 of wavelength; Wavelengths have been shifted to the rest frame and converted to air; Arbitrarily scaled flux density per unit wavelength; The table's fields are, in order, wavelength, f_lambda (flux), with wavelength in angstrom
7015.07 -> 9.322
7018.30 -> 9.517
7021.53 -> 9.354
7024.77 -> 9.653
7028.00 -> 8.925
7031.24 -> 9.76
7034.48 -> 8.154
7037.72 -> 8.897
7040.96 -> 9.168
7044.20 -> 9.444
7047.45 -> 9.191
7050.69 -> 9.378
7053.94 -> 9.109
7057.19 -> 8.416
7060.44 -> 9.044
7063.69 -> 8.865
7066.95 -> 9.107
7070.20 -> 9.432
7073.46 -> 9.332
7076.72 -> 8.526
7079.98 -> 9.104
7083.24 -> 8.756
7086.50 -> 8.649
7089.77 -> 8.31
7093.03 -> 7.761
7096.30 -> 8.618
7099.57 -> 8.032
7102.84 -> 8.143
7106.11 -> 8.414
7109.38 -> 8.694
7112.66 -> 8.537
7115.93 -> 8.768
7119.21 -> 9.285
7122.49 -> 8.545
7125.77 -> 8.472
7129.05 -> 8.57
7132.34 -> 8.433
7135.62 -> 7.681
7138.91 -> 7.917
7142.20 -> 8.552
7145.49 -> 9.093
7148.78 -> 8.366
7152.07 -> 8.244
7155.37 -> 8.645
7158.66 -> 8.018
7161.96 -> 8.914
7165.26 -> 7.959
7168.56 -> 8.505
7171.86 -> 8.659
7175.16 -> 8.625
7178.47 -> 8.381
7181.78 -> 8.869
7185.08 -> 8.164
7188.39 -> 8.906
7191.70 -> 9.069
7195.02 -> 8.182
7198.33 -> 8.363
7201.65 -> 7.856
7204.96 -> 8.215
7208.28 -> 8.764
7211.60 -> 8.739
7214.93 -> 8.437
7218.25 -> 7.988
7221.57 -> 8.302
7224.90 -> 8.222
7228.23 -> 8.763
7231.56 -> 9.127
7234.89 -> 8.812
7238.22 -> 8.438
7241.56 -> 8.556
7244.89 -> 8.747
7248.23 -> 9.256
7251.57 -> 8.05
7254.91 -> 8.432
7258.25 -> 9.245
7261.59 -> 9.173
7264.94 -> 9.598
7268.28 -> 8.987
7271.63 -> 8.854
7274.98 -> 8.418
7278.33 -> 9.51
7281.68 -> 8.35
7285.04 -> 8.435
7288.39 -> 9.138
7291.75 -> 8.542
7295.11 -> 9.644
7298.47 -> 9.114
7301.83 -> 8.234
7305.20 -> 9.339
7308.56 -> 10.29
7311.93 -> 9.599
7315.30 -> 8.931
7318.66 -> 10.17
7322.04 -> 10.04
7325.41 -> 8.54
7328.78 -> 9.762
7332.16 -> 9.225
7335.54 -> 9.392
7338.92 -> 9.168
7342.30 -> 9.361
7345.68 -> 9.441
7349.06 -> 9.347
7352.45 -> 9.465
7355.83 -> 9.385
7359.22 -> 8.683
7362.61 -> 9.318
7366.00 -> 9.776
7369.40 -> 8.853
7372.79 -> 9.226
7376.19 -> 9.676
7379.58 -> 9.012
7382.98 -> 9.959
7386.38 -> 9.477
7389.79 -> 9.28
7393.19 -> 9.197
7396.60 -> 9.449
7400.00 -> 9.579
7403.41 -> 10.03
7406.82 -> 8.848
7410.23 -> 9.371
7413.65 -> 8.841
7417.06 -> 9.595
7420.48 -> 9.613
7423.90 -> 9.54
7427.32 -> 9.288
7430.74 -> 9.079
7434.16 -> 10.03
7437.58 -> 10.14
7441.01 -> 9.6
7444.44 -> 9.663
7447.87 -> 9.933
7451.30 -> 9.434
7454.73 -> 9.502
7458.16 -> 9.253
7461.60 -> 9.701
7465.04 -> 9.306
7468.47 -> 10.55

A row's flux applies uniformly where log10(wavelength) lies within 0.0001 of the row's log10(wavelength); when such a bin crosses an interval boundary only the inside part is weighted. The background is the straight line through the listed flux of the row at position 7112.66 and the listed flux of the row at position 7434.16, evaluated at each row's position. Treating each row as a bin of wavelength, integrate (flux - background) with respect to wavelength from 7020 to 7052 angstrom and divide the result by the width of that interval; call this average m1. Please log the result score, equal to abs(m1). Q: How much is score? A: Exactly 1.01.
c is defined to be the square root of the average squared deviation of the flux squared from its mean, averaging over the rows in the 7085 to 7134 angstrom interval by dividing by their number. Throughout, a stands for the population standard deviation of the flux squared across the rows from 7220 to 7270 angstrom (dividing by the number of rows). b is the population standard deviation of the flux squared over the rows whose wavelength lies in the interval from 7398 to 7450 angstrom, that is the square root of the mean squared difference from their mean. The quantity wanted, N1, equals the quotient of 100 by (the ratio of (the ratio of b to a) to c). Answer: 587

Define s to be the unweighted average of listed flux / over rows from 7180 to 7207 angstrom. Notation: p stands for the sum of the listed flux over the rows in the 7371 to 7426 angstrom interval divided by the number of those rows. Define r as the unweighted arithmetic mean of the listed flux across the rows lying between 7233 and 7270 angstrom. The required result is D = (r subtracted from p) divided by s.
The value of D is 0.068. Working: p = 9.42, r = 8.84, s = 8.45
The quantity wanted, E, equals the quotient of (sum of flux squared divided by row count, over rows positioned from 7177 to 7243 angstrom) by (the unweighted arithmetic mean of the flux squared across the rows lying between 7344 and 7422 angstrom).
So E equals 0.83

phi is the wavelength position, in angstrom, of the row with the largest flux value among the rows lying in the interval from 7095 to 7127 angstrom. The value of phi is 7119.21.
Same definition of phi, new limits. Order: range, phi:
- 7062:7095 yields 7070.20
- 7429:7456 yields 7437.58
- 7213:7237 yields 7231.56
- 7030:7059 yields 7031.24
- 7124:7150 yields 7145.49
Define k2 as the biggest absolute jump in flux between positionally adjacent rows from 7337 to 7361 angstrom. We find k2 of 0.70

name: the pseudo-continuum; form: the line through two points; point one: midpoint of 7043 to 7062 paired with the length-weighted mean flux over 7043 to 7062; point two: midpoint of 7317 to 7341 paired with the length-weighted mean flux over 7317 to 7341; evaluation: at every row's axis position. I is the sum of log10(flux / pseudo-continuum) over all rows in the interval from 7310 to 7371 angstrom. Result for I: -0.11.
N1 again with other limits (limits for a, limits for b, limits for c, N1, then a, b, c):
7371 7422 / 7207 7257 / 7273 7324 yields 1321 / 6.5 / 6.0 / 12.3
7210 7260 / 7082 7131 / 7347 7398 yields 683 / 6.7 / 5.8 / 6.0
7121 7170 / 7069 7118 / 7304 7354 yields 678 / 6.1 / 7.6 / 8.4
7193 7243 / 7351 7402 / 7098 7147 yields 634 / 5.6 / 6.1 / 6.9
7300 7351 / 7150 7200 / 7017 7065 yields 1334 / 10.1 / 5.7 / 7.6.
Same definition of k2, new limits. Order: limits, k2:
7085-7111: 0.86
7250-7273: 0.81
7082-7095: 0.55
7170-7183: 0.49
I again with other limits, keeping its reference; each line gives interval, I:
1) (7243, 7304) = -0.45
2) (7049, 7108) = -0.36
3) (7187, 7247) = -0.69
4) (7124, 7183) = -0.70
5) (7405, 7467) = -0.11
